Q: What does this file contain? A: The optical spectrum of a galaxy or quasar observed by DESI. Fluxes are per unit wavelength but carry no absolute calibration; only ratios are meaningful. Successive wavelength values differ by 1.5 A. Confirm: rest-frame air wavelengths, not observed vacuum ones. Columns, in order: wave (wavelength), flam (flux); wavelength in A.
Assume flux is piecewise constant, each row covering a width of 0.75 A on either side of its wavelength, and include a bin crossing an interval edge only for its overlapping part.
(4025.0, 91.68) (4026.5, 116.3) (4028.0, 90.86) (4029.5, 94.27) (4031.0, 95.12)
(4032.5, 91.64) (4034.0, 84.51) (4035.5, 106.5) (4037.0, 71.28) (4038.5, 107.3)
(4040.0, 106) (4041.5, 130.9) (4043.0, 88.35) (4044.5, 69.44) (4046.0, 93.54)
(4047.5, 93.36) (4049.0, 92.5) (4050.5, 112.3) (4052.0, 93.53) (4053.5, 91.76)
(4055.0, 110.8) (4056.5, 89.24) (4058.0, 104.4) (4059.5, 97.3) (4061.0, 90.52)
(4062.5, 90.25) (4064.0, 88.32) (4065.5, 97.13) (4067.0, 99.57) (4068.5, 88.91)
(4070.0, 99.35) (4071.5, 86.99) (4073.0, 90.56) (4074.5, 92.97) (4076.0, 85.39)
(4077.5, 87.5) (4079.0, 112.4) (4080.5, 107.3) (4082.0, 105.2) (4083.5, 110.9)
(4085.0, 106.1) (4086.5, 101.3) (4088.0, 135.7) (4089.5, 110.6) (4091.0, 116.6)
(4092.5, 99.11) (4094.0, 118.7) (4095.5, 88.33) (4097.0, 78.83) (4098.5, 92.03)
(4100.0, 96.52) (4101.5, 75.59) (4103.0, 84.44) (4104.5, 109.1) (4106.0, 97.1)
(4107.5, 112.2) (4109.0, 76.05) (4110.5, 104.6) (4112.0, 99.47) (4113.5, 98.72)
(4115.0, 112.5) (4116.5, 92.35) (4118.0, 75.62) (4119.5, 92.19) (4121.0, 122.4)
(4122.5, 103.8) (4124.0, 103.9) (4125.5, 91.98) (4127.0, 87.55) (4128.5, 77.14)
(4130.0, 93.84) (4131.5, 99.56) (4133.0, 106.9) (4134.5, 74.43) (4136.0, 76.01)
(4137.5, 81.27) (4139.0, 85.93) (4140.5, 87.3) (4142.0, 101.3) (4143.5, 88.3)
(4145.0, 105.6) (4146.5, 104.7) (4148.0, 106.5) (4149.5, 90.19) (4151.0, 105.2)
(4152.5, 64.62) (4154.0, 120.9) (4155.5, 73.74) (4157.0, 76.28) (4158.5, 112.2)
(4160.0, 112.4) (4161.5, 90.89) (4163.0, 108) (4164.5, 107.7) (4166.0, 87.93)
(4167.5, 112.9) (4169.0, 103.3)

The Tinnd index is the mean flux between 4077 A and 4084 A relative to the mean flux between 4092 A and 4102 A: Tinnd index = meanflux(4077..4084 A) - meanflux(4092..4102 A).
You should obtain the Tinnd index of 12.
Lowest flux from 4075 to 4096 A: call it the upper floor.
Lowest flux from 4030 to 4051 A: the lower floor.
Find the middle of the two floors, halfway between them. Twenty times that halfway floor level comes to 1548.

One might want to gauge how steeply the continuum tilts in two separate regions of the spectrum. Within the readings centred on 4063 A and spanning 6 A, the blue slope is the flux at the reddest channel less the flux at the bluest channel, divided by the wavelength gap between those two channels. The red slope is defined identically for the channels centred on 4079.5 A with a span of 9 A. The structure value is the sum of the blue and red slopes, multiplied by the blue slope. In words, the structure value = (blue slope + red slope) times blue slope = 7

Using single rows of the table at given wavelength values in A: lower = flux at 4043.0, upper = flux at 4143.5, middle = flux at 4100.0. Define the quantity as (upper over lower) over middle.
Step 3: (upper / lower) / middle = 0.010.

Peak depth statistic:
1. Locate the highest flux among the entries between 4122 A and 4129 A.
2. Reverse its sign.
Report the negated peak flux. -104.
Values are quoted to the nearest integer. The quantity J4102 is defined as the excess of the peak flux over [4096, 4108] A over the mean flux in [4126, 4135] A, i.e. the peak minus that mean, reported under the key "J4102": 22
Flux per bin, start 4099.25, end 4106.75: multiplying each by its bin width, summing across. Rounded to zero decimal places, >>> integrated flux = 694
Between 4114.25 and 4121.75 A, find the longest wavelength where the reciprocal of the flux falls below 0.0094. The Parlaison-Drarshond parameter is 4121.0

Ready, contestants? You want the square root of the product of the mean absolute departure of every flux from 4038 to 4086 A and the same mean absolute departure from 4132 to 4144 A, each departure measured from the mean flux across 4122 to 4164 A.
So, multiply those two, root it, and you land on 10.0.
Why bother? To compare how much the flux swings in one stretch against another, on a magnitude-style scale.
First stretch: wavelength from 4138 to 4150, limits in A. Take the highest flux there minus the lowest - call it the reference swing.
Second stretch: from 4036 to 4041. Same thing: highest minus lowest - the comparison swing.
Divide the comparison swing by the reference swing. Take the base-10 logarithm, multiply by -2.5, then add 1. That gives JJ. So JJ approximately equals 0.4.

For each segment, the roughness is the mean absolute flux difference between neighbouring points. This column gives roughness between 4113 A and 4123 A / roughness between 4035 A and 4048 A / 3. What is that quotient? 0.3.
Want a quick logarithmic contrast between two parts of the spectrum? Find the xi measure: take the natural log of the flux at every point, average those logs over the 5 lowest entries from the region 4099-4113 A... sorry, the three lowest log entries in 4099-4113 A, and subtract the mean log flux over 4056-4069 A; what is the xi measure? -0.18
